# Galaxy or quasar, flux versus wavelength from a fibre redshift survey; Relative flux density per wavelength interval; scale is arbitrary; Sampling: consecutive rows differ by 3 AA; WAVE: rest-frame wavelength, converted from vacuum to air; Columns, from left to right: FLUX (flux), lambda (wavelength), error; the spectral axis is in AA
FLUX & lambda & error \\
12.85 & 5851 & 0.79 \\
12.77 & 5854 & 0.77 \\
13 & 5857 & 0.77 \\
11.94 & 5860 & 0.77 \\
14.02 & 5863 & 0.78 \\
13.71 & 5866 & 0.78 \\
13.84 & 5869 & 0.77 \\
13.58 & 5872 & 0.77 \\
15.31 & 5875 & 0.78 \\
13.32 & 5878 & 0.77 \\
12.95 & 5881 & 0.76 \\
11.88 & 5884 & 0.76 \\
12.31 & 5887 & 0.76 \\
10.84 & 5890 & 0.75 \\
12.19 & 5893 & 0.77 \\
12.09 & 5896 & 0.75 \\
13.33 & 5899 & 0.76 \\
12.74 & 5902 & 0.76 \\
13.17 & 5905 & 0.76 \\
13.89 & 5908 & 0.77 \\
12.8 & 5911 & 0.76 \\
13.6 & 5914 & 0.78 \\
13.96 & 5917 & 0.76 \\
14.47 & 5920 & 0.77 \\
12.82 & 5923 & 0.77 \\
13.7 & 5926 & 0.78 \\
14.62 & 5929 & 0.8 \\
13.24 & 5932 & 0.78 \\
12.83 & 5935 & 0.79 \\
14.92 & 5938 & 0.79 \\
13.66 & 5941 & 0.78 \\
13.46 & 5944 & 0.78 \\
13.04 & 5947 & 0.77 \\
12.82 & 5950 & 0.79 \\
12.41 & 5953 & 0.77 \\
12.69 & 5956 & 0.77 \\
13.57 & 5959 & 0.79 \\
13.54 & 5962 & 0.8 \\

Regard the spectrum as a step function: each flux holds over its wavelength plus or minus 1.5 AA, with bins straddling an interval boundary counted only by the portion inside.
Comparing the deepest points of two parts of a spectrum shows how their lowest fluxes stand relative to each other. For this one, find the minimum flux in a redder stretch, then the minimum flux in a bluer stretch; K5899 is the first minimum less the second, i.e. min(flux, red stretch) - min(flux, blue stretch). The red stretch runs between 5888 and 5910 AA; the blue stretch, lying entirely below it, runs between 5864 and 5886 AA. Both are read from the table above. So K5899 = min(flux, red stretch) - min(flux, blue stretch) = -1.0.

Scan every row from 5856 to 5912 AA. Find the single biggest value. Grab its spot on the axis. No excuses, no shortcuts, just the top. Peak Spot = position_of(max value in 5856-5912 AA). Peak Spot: 5875 AA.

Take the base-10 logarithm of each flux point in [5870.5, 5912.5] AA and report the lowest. 1.04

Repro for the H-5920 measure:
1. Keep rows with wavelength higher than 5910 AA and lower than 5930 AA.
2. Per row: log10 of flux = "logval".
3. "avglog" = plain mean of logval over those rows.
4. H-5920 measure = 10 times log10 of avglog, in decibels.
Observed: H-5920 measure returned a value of 0.56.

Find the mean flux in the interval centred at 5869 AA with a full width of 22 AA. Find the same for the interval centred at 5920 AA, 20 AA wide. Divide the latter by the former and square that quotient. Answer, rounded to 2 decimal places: 1.01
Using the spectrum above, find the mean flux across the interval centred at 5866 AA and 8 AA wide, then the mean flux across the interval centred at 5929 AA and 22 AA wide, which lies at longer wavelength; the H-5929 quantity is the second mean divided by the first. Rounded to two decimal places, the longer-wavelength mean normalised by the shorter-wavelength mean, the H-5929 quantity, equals 1.00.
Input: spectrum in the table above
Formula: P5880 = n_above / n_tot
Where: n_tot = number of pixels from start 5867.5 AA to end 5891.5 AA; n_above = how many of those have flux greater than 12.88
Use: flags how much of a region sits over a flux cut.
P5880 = 0.625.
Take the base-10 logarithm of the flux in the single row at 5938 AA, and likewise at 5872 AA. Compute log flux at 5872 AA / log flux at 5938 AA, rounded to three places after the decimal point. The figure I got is 0.965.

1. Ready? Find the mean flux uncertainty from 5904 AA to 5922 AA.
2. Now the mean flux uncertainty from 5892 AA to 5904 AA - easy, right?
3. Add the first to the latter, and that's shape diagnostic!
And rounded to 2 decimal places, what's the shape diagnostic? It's 1.53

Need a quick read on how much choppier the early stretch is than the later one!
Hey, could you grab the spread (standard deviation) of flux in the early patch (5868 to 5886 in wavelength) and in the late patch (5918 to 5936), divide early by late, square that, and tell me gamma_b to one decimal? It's 2.0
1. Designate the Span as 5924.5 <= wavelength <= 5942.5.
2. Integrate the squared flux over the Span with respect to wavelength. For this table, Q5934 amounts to 3452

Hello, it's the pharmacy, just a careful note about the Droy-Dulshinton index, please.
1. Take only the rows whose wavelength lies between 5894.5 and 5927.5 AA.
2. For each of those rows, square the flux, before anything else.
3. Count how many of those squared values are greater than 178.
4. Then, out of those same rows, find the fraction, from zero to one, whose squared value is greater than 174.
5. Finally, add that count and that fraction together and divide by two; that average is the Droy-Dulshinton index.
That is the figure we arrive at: 2.8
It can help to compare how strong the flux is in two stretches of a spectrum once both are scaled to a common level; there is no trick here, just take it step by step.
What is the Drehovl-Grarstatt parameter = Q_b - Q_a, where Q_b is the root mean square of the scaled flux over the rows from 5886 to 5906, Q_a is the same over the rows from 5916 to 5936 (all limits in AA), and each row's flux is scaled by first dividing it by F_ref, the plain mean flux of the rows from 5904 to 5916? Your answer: -0.10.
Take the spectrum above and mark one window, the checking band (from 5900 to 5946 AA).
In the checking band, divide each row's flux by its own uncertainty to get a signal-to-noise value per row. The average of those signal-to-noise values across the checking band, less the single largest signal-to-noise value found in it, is -1.4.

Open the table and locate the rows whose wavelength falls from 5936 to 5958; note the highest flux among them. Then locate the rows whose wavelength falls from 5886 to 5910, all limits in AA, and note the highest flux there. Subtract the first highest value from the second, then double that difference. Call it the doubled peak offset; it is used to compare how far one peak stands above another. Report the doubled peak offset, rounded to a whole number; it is -2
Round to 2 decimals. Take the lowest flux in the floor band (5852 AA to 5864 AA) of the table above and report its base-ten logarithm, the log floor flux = 1.08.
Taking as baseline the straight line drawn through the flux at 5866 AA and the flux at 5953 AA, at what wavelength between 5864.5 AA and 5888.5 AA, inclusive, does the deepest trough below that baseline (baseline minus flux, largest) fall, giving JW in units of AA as 5884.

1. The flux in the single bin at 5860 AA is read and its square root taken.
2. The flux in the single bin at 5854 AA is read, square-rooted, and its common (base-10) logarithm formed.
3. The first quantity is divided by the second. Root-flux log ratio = 6.2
